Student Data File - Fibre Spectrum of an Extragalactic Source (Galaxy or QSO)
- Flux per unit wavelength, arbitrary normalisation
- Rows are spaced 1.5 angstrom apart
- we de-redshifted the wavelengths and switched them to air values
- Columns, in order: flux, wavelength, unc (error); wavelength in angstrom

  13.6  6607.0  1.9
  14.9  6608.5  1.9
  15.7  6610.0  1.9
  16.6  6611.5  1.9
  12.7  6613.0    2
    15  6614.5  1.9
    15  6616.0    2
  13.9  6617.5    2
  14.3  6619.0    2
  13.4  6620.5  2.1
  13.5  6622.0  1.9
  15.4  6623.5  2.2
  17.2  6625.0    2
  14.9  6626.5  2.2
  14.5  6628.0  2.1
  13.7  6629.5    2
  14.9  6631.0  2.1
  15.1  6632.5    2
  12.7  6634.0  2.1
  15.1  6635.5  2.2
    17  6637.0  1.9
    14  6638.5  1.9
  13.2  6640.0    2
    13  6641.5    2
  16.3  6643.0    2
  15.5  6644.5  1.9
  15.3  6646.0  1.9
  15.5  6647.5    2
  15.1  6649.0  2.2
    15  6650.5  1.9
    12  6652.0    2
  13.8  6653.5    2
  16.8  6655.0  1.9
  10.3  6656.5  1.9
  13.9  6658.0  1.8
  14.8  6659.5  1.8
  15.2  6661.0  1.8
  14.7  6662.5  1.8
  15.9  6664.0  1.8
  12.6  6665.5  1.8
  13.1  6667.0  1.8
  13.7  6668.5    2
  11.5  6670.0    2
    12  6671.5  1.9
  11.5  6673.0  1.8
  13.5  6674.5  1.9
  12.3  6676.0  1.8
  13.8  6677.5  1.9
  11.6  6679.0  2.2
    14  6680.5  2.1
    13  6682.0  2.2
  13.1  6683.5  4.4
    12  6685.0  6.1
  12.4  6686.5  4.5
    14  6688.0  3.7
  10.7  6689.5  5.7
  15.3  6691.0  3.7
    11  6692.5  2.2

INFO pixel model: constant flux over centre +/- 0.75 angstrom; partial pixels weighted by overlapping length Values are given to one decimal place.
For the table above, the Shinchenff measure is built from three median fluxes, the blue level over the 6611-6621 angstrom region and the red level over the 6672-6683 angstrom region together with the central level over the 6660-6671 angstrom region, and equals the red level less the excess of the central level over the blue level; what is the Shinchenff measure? 13.6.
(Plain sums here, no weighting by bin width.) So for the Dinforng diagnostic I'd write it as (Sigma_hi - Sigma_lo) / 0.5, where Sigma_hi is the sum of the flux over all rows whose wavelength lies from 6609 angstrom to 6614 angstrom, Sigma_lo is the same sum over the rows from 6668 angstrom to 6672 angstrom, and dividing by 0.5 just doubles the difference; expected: 16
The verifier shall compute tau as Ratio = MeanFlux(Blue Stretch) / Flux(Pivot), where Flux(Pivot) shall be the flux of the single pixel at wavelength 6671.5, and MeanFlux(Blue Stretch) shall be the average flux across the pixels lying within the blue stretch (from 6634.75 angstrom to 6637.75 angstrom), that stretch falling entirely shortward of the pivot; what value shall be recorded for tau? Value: 1.34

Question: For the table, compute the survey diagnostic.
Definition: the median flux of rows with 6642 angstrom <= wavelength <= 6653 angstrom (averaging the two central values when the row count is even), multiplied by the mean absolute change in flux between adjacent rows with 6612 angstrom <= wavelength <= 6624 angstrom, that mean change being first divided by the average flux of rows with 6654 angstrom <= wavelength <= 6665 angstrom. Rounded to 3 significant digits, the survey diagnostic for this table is 1.01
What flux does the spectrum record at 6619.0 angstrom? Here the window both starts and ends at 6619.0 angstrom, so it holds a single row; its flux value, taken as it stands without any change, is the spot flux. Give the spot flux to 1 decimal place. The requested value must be 14.3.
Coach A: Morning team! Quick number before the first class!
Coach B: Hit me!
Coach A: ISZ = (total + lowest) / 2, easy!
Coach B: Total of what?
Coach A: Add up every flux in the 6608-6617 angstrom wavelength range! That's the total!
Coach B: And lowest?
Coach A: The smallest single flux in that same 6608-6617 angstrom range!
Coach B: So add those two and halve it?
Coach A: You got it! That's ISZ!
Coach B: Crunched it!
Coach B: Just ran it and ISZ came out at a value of 51.3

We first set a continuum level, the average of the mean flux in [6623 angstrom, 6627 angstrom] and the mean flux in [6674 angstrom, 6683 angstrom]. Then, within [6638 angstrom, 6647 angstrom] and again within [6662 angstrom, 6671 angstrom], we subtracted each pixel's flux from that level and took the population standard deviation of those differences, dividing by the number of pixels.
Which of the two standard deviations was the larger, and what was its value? 1.42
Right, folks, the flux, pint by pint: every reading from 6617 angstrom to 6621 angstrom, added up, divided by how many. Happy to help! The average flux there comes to 13.9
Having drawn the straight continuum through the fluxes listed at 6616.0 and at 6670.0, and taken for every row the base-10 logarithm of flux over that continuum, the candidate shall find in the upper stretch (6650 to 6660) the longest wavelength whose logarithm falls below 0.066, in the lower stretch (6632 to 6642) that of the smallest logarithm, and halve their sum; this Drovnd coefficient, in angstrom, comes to 6646.0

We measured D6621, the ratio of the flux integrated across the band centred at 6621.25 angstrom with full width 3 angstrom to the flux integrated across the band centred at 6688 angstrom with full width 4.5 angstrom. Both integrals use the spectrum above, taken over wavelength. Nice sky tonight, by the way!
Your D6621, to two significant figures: 0.73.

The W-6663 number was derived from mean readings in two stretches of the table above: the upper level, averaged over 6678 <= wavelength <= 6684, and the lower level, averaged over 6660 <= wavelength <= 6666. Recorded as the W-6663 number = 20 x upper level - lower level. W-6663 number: 244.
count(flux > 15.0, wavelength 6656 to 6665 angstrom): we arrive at 2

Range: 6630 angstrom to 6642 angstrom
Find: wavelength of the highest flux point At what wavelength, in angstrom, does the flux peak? 6637.0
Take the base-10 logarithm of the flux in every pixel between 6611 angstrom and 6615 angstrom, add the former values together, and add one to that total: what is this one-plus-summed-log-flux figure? 4.50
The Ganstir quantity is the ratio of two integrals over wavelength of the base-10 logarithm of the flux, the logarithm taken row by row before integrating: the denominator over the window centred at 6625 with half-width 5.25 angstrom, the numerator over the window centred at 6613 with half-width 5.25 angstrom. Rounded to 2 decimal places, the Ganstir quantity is 1.00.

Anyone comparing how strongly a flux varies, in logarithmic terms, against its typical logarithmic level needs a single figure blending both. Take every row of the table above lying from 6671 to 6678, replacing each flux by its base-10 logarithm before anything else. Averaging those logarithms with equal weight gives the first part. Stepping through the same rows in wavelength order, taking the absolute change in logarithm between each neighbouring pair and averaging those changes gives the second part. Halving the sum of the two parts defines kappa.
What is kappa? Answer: 0.572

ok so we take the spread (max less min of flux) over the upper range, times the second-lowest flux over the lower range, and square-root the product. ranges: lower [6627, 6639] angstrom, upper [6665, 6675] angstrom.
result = 5.5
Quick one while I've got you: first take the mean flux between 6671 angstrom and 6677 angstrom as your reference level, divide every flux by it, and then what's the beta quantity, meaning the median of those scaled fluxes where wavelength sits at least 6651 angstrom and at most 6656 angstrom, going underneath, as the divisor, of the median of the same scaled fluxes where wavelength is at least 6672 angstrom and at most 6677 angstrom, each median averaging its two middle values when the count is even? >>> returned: 0.89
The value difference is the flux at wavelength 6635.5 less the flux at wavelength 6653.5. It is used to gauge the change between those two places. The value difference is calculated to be 1.3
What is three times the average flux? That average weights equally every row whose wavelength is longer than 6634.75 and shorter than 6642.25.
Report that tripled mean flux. 43.4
